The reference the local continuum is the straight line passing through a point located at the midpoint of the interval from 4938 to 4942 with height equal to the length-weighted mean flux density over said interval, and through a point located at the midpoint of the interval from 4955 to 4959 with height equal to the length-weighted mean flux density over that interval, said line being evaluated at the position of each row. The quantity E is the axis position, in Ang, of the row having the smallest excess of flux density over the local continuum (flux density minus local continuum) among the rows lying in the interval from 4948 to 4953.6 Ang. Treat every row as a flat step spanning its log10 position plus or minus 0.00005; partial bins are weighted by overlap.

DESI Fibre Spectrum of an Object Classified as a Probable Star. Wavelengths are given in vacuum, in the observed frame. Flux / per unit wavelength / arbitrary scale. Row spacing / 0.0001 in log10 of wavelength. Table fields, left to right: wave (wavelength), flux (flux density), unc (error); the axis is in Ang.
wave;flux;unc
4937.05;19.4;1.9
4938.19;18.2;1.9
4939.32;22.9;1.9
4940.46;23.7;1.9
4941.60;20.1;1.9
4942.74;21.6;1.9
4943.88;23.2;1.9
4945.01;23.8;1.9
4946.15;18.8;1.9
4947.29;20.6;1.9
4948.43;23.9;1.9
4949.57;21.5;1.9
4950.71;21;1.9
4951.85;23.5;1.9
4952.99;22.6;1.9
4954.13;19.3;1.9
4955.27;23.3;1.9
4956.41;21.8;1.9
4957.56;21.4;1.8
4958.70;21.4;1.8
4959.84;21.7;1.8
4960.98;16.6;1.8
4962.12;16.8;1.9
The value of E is 4950.71 Ang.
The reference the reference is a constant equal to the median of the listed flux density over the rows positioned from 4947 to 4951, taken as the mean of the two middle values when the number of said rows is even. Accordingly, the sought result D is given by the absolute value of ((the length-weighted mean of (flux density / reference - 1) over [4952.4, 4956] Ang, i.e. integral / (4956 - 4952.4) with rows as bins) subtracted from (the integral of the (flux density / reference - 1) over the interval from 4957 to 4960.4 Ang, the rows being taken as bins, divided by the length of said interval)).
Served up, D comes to 0.012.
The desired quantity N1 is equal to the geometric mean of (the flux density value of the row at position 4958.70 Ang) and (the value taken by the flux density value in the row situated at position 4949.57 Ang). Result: 21.4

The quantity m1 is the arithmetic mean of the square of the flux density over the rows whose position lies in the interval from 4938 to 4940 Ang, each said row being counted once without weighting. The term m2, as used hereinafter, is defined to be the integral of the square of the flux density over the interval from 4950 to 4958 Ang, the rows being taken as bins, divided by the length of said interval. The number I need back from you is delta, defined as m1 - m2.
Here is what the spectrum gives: -51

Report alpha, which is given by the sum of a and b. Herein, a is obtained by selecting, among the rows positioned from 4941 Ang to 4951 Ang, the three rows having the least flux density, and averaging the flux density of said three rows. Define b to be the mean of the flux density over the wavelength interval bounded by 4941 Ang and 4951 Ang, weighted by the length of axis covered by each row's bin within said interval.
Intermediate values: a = 19.8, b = 21.6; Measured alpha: 41.5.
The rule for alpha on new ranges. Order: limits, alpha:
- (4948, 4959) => 42.5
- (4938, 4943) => 41.5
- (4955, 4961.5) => 40.8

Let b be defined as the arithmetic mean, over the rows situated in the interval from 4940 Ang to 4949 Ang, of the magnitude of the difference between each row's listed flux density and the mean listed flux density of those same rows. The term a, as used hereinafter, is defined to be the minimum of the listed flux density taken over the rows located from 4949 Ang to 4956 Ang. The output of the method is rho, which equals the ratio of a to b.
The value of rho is 11.4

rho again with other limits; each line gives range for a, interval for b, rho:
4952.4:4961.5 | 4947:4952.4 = 13.0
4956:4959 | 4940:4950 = 13.8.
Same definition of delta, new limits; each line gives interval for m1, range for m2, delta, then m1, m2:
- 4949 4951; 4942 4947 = -24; 452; 476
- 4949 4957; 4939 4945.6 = -30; 480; 509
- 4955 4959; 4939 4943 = -4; 484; 488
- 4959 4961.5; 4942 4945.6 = -144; 373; 518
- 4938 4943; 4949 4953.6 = -33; 458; 491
